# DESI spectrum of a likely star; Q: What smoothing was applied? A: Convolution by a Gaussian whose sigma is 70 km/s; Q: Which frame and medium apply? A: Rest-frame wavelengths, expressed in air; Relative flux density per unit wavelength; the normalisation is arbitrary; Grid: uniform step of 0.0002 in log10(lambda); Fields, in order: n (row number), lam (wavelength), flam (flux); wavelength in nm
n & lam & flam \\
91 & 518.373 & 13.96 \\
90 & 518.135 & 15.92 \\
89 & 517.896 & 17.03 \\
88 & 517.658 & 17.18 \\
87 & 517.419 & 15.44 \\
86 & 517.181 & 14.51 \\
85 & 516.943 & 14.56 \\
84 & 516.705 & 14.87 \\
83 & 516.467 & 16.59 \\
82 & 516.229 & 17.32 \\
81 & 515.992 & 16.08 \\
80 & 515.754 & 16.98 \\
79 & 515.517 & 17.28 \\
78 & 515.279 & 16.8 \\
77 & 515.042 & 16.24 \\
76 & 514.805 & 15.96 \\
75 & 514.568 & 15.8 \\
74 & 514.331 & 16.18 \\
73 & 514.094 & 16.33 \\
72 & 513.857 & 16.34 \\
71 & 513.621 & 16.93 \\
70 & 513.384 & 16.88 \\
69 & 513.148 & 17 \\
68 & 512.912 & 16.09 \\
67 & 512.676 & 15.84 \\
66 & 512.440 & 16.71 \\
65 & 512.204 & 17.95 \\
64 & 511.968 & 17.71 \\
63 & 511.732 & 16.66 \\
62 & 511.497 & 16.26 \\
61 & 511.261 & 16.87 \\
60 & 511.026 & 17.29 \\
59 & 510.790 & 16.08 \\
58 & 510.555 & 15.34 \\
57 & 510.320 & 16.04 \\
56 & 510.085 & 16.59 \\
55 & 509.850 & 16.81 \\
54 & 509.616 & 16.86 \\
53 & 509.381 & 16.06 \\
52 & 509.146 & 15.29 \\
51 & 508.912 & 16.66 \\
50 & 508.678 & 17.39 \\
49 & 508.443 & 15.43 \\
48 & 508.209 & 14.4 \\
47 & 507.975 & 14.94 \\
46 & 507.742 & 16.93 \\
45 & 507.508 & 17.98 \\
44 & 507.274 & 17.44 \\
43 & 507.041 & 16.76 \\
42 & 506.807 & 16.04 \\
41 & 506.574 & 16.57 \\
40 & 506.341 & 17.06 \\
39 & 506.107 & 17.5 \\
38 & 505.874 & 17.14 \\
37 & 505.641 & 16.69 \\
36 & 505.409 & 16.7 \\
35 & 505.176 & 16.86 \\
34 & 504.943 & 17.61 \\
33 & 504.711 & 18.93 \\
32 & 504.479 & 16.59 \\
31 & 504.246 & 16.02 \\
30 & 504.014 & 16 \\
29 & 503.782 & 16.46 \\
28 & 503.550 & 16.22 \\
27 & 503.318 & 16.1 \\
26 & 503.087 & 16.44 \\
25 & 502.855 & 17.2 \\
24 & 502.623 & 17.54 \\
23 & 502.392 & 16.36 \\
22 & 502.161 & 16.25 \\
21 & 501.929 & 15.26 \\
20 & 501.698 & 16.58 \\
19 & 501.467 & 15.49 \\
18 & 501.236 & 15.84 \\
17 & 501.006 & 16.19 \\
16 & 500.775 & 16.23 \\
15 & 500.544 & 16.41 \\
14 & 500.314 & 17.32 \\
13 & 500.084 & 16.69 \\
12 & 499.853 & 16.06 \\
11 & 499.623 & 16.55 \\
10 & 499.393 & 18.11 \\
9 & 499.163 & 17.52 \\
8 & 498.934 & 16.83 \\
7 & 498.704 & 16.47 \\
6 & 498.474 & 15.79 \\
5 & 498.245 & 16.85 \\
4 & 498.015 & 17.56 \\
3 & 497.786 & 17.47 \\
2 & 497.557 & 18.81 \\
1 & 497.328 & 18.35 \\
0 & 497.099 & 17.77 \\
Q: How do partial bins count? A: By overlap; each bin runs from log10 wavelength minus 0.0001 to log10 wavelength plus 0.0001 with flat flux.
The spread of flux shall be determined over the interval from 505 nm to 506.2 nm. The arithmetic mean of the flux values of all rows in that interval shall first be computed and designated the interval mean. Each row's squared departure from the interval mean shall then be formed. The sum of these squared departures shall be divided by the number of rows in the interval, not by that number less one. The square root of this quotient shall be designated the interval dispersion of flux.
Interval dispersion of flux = 0.31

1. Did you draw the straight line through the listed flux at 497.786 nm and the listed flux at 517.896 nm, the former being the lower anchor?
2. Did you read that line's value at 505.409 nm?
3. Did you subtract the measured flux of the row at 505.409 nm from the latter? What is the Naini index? 0.60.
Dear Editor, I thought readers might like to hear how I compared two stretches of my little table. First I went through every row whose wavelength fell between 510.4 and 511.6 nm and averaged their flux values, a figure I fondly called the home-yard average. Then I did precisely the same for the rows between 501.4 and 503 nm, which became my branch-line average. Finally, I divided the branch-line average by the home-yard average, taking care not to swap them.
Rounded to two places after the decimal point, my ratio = 1.00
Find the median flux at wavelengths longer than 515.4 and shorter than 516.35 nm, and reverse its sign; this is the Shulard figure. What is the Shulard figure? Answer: -17.1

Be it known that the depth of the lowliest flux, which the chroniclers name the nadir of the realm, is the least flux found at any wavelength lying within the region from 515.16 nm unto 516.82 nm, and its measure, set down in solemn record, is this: 14.87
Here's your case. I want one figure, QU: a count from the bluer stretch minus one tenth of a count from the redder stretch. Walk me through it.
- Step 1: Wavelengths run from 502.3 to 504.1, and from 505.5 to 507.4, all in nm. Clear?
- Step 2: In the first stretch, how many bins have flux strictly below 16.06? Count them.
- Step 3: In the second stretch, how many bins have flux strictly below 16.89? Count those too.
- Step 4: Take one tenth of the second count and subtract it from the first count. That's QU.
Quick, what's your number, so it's 0.60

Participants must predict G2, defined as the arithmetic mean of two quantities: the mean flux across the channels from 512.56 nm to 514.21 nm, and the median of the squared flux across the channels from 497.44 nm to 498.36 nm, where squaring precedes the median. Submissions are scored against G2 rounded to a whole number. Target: 162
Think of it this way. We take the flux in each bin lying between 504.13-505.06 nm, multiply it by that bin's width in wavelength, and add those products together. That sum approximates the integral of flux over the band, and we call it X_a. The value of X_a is 16.1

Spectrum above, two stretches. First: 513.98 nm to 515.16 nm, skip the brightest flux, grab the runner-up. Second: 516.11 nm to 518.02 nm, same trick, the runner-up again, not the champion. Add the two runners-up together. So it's 33.4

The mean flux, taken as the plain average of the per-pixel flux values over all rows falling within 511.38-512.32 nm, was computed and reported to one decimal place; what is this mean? 17.1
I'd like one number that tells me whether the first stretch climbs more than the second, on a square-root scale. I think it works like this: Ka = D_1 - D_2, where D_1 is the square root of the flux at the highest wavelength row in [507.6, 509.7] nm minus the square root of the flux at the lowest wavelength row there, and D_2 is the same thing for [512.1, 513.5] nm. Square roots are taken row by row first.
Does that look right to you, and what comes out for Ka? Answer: 0.12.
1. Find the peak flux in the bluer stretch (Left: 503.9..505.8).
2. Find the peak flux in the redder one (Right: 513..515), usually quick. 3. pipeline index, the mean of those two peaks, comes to 18.0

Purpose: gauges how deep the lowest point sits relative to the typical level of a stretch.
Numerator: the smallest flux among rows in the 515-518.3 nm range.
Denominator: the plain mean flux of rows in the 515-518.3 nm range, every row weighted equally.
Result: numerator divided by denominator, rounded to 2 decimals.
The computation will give 0.90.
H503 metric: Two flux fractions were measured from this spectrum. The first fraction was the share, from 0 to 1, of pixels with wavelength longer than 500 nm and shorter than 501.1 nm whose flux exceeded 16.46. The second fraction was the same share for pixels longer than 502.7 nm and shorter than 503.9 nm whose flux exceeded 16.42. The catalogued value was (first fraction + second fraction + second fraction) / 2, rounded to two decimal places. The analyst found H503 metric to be 0.80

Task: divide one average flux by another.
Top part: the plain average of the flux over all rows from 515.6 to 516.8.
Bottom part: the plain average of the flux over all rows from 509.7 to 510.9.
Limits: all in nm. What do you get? 1.01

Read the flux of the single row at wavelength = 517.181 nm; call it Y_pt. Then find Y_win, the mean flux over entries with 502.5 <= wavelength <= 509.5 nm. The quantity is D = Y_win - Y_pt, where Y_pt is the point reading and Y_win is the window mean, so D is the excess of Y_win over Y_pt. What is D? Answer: 2.1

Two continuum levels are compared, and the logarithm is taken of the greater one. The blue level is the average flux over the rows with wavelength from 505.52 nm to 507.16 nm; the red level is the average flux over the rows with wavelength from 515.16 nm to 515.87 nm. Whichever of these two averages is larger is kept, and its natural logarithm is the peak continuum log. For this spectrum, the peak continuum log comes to 2.83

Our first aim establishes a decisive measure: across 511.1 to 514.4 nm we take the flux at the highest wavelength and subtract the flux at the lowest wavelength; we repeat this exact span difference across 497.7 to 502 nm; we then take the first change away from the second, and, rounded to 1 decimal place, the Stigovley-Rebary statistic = -1.5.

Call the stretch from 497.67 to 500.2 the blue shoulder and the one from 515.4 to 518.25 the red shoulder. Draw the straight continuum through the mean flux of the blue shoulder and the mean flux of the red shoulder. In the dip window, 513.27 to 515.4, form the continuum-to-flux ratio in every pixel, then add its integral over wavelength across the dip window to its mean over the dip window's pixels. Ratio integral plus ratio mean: 3.11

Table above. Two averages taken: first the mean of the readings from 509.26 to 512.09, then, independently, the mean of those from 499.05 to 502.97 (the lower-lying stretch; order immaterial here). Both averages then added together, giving 33.1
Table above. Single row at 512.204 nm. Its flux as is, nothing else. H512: 17.95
